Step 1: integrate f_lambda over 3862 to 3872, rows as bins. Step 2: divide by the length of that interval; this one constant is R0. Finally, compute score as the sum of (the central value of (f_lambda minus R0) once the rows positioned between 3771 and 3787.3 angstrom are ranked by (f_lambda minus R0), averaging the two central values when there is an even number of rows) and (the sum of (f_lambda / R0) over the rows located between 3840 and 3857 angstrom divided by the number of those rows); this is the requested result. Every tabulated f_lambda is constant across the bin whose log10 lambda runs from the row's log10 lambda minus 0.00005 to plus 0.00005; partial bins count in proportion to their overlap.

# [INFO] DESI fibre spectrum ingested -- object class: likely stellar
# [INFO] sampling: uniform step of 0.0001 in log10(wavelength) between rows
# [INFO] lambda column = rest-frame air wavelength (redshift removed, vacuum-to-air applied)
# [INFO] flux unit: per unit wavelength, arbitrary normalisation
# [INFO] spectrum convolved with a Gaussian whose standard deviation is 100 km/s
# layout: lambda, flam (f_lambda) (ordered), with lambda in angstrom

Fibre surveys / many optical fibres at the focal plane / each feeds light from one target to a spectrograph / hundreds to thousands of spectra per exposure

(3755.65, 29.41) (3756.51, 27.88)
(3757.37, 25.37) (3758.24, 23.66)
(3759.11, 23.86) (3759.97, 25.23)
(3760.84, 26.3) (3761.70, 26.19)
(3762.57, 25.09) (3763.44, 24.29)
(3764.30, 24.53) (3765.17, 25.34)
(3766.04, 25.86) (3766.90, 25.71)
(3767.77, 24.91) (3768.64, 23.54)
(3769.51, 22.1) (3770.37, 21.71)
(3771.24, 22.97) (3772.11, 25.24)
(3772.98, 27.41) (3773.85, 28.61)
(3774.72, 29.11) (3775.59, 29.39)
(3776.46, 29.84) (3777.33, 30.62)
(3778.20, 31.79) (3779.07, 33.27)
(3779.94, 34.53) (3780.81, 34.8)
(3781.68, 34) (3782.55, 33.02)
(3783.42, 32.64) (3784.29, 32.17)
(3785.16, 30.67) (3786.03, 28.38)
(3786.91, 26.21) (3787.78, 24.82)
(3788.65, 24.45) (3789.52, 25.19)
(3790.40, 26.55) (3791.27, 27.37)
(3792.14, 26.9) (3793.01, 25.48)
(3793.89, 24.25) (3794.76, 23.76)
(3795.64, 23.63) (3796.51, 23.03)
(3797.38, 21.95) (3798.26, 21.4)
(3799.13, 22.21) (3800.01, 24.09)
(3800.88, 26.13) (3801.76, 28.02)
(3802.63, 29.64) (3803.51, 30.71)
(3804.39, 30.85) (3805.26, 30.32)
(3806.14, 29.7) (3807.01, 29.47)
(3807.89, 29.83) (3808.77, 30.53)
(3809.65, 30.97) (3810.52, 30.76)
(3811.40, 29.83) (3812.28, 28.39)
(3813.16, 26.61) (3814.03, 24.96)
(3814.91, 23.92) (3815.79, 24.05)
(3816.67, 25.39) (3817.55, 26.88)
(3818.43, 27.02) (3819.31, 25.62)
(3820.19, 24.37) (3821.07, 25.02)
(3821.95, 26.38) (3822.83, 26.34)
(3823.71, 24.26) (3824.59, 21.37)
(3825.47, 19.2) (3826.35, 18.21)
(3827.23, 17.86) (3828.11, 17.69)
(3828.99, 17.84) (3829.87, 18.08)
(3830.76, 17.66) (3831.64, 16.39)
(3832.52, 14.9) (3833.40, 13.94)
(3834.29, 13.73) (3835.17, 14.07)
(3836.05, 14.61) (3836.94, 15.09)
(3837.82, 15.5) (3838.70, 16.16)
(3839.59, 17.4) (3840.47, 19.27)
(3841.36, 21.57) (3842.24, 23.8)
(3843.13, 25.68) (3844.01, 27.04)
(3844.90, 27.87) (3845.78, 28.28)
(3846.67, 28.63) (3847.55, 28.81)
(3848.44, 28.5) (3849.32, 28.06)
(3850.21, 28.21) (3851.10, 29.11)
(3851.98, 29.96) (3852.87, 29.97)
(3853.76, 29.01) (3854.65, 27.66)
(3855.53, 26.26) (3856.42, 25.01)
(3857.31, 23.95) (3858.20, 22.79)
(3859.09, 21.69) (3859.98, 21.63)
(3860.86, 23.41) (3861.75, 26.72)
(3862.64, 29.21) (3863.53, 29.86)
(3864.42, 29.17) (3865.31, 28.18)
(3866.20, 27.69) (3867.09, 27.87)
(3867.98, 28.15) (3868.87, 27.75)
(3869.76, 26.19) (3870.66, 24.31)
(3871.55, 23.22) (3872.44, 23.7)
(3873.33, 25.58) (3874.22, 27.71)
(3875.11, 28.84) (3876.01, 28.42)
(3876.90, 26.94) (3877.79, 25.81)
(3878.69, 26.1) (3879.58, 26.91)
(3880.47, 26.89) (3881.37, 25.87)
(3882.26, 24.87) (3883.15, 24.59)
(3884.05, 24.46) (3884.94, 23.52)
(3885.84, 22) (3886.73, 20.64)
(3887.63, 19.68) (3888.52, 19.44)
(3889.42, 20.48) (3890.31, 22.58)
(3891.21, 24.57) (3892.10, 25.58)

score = 4.2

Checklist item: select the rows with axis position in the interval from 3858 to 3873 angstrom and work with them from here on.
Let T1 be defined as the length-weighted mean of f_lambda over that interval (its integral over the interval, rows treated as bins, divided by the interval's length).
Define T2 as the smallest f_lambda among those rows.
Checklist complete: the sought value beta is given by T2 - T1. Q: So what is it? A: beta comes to -4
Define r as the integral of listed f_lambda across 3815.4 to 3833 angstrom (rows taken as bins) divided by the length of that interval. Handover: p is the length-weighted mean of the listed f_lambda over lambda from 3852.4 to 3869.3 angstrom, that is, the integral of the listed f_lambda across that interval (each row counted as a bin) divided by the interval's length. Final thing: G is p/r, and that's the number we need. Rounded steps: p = 27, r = 21.7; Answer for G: 1.2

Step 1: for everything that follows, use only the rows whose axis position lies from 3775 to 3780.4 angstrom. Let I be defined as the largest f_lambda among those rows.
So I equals 34.53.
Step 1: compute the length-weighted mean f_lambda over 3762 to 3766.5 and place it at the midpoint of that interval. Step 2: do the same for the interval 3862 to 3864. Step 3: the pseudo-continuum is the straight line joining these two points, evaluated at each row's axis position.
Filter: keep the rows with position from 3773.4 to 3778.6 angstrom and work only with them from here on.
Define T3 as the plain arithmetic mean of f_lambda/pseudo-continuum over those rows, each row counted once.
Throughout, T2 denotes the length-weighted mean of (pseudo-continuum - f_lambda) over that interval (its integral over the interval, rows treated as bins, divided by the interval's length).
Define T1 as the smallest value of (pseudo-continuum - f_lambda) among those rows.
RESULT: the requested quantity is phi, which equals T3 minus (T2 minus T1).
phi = -0.7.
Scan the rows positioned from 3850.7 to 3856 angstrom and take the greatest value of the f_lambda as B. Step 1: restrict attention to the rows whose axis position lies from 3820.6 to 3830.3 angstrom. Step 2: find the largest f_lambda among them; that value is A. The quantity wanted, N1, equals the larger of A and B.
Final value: 30.0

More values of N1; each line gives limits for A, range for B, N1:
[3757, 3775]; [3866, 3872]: 29.1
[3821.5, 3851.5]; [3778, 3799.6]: 34.8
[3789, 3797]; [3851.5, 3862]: 30.0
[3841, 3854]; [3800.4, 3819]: 31.0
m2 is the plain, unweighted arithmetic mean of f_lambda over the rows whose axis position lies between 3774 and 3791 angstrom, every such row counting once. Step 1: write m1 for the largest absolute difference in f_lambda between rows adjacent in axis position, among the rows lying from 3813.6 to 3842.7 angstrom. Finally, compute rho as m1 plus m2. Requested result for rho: 33.0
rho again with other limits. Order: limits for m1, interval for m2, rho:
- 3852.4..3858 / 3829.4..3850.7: 22.4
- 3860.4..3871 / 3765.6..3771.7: 27.1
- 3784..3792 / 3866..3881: 28.9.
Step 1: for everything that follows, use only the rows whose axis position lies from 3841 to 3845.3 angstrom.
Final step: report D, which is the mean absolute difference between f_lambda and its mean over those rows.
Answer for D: 2.0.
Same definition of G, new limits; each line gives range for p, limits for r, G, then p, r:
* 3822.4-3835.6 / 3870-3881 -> 0.7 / 18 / 26.2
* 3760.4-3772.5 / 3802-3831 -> 1.0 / 25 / 25.5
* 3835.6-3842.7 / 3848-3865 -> 0.7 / 18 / 26.9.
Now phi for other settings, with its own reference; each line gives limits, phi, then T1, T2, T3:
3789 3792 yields 0.0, -1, 0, 1.01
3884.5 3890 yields -1.9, 7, 9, 0.69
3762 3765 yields 0.6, 0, 0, 0.98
